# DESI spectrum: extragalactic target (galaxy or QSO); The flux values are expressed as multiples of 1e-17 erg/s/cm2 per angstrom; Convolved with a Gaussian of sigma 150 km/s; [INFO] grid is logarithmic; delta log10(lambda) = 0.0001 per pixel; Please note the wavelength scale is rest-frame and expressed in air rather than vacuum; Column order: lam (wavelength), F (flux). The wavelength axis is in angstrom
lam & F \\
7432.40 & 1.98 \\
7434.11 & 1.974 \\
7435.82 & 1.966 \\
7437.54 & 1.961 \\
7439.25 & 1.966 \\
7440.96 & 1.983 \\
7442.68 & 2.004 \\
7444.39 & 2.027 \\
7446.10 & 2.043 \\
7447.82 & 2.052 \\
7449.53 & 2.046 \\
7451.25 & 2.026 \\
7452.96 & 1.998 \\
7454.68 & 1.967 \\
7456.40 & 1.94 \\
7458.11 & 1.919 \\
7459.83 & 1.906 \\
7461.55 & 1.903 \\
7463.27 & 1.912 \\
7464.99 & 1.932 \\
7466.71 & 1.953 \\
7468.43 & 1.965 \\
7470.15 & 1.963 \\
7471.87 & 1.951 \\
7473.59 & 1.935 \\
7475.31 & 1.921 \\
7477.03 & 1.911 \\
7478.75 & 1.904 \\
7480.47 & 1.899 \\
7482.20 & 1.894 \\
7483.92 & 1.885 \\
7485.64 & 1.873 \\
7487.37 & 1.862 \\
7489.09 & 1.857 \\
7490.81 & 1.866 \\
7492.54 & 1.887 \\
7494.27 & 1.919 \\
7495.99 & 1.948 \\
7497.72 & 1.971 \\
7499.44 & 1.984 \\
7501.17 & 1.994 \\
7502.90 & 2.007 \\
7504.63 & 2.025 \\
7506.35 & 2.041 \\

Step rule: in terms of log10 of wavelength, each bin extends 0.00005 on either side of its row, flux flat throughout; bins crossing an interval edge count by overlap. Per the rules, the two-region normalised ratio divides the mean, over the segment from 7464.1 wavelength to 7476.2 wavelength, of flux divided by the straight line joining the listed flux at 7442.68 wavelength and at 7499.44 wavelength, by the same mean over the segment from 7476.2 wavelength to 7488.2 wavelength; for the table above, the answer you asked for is 1.03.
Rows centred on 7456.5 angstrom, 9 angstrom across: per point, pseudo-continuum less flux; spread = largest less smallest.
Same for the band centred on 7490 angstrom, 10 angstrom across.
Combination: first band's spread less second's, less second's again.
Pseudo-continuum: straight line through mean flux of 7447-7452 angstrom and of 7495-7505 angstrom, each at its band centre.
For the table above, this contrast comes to -0.05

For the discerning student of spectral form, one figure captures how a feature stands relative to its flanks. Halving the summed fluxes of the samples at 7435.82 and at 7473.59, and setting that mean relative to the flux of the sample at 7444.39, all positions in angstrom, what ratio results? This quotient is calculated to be 0.96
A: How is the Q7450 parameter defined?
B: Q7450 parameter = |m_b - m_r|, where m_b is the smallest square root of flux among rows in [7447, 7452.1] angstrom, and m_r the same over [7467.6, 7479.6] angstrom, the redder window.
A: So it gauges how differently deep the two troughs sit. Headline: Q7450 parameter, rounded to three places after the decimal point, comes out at 0.044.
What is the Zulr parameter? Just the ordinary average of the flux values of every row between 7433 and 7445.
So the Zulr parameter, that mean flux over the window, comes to 1.98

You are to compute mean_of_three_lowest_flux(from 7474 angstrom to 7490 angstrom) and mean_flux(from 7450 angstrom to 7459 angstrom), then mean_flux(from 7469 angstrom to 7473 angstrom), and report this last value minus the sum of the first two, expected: -1.88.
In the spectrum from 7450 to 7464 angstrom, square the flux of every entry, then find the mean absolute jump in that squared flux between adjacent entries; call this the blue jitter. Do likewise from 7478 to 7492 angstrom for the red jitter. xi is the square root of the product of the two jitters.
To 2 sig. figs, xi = 0.047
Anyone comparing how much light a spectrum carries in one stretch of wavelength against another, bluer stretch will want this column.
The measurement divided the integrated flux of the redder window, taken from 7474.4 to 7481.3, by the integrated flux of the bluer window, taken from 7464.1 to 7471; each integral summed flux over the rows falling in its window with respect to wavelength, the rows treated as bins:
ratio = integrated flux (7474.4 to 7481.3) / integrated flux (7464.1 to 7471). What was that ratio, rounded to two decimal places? 0.98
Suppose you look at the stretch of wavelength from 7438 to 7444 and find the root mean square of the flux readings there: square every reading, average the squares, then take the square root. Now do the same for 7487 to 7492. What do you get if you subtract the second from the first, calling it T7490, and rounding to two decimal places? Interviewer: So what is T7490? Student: 0.12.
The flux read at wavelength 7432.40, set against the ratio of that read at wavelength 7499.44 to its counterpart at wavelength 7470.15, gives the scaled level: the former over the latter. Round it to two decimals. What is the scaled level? 1.96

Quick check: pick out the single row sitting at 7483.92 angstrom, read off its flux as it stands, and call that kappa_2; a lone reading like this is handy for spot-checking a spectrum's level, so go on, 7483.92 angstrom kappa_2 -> 1.885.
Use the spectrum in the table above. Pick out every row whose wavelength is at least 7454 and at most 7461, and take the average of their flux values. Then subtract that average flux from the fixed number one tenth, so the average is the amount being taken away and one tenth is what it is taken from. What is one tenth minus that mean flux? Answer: -1.83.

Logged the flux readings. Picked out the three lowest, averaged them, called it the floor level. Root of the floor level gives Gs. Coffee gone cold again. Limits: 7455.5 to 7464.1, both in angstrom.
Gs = 1.38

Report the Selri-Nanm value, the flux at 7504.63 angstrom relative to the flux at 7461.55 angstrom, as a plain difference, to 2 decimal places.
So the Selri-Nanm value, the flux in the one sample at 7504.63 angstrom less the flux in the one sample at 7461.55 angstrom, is 0.12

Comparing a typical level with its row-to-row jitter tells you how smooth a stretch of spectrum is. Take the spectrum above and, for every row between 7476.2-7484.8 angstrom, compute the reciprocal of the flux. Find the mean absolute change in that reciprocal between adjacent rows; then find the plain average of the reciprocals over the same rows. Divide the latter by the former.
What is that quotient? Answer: 292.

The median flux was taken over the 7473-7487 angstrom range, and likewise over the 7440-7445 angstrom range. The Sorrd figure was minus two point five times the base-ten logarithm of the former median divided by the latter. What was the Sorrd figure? 0.057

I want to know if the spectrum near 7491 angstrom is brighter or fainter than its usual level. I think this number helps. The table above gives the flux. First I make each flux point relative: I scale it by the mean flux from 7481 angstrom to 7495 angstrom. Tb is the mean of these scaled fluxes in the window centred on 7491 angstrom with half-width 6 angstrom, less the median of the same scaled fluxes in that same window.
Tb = 0.008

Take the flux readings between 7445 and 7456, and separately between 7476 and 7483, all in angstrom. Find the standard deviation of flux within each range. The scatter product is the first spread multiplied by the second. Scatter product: 0.0002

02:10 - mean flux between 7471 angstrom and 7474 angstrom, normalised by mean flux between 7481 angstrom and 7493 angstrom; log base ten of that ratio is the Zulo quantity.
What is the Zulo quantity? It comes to 0.016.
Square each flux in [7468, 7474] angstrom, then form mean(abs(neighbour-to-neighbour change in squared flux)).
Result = 0.039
